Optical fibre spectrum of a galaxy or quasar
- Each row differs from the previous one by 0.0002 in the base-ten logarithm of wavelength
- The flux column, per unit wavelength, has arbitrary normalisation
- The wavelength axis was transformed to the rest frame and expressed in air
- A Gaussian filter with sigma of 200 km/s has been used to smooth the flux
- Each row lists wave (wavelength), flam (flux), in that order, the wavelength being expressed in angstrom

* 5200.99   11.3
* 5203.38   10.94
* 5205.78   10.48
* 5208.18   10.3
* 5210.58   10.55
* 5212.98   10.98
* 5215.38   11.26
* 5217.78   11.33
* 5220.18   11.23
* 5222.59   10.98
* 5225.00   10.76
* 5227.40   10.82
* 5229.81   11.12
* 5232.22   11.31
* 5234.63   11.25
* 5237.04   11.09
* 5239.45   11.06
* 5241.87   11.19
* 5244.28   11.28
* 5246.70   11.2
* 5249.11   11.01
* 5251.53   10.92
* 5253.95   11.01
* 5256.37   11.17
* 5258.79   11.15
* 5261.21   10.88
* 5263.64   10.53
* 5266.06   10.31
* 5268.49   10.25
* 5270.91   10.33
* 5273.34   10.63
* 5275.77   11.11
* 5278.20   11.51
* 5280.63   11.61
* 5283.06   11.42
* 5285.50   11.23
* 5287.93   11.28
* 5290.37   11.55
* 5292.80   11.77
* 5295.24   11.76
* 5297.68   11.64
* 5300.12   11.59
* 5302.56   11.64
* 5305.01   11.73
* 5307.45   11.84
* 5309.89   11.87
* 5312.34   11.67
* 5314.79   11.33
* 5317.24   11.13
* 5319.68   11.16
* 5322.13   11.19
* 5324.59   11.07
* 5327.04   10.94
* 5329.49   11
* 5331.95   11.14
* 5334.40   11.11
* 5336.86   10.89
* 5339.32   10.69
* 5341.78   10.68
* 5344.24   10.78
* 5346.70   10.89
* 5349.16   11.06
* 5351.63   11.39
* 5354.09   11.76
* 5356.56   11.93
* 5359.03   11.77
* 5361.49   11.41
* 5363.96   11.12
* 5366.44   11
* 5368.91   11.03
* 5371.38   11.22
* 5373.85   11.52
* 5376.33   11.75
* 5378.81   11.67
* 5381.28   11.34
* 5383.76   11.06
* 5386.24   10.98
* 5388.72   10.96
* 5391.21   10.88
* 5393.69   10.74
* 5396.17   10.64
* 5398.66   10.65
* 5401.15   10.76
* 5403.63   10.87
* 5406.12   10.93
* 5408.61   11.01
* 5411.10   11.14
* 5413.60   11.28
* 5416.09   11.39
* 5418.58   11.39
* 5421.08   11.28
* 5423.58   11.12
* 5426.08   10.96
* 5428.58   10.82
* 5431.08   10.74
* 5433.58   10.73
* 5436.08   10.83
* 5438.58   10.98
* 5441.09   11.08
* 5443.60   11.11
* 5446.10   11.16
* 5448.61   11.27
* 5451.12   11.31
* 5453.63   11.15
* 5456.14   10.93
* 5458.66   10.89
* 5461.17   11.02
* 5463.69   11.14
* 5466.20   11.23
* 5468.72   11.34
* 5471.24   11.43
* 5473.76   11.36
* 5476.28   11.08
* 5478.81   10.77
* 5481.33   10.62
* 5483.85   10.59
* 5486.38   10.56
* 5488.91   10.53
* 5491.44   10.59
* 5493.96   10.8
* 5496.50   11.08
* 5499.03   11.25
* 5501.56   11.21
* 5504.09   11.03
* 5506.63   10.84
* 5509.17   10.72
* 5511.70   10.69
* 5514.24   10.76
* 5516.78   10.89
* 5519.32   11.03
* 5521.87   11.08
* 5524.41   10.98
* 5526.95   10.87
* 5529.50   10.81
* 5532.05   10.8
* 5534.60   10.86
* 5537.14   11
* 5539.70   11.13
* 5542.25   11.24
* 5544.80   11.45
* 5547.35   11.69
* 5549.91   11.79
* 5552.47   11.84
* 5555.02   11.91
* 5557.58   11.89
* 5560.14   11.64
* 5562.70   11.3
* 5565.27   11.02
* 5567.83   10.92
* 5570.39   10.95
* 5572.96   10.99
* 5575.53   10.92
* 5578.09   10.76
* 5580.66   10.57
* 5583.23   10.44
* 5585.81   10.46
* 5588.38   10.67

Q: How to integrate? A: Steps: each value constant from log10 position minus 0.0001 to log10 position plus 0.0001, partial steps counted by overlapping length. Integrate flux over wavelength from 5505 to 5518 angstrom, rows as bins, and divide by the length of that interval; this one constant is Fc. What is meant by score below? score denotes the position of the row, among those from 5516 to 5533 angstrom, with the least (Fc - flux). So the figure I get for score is 5521.87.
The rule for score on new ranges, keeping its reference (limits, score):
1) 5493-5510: 5499.03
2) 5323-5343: 5331.95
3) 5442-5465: 5451.12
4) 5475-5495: 5476.28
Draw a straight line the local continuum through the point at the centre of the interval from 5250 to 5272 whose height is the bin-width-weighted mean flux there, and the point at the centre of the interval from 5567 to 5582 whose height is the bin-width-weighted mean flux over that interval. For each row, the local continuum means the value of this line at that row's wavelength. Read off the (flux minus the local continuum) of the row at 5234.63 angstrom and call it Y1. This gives 0.53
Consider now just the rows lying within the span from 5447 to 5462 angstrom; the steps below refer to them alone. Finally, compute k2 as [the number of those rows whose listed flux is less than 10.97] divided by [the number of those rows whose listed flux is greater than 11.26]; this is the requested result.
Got 1.0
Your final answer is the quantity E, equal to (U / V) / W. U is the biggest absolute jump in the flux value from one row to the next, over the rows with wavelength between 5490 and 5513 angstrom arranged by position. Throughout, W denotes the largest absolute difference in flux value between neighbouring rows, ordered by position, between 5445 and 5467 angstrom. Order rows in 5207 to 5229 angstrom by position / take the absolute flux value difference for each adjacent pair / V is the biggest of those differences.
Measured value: 3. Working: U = 0.28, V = 0.43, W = 0.22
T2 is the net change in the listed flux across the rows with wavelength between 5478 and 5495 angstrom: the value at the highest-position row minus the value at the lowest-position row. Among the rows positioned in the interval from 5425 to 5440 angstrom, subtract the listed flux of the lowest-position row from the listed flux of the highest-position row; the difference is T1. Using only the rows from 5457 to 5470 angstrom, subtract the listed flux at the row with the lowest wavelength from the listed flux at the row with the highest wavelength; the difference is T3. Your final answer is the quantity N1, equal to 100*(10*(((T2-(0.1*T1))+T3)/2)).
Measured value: 239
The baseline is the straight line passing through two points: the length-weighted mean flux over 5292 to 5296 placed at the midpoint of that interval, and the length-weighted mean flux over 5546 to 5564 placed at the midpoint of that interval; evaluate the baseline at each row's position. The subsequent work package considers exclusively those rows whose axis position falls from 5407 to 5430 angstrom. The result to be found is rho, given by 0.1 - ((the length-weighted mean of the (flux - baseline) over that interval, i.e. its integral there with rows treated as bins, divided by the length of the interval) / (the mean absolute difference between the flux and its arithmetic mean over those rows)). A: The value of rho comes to 4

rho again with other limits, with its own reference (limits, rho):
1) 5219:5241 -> 5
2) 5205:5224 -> 3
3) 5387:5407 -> 9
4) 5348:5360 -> 1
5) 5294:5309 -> 1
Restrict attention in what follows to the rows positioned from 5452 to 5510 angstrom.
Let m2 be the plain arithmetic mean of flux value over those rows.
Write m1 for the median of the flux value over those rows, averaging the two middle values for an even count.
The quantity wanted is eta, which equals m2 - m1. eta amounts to -0.06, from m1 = 11.0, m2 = 11.0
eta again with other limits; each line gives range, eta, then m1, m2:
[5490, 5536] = 0.04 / 10.9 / 10.9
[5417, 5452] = -0.04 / 11.1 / 11.1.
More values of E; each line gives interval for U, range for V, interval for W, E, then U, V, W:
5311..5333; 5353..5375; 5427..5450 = 6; 0.34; 0.36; 0.15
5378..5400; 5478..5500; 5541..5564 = 3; 0.33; 0.28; 0.34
